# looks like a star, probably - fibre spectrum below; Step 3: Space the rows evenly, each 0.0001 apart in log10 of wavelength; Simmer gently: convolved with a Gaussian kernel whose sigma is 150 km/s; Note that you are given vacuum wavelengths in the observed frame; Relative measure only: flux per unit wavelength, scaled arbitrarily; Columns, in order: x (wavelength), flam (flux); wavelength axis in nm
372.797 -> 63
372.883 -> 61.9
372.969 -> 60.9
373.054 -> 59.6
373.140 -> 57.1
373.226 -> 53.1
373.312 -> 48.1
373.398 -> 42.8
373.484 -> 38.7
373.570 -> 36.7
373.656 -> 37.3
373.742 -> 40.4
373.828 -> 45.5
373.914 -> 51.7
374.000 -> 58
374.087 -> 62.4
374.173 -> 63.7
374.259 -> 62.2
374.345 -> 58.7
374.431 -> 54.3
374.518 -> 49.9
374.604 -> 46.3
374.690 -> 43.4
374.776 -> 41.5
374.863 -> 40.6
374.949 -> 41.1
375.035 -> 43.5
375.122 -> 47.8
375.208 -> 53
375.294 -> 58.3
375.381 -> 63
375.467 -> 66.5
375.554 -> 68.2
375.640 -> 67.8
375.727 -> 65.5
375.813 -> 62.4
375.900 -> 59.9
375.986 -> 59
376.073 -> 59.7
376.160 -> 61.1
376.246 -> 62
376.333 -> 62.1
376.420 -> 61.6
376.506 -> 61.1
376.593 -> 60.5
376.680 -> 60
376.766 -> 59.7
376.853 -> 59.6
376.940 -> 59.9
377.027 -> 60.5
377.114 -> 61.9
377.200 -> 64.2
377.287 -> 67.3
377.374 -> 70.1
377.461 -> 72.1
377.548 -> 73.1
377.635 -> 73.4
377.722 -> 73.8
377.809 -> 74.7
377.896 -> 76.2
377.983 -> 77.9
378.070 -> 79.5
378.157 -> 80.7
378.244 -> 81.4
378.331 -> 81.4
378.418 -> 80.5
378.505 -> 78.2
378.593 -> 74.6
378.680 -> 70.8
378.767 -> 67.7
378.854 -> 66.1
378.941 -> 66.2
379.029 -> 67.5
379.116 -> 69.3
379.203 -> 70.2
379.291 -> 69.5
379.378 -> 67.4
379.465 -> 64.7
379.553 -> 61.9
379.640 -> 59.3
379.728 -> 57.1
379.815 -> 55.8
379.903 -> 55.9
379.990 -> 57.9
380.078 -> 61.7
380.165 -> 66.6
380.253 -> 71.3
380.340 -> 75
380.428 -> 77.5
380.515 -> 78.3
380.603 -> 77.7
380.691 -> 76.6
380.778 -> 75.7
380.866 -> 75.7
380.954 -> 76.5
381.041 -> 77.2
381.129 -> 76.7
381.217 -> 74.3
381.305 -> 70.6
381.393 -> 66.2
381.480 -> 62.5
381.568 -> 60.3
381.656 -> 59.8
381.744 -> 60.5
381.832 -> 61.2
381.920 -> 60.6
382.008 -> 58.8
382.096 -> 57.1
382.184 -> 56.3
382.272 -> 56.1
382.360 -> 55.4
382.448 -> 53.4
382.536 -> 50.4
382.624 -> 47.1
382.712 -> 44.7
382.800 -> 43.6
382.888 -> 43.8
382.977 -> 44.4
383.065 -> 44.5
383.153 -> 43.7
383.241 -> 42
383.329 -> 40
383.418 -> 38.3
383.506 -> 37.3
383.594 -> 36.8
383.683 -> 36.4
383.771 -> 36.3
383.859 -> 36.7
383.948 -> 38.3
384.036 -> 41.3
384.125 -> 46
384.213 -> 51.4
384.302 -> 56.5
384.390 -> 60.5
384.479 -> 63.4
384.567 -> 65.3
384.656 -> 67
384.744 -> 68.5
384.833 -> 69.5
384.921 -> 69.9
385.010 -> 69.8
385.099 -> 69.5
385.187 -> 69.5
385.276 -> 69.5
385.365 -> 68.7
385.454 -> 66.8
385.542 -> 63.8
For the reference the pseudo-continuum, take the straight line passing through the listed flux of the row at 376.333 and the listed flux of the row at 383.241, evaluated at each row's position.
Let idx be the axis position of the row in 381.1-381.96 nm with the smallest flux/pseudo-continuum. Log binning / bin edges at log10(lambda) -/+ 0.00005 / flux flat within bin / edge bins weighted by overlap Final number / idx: 381.656 nm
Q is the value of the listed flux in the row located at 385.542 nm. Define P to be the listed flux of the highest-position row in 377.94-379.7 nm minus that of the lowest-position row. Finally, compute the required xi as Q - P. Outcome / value 82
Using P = -19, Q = 63.8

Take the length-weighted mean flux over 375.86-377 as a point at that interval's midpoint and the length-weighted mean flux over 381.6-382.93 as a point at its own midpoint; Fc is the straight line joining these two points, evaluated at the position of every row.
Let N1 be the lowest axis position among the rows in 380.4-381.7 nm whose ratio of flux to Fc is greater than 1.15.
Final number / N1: 380.428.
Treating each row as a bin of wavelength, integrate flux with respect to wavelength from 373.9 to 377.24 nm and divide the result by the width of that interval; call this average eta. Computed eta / 58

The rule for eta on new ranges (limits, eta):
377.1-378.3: 74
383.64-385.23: 56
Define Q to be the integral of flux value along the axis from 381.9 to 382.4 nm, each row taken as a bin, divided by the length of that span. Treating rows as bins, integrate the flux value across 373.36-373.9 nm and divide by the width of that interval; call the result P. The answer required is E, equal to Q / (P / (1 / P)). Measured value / 0.03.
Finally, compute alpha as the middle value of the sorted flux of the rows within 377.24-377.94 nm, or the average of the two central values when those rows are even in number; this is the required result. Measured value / 73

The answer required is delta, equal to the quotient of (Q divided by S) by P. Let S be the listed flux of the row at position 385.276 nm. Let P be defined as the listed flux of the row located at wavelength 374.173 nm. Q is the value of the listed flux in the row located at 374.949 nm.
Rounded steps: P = 63.7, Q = 41.1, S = 69.5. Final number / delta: 0.009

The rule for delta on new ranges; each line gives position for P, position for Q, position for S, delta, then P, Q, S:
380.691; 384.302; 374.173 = 0.012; 76.6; 56.5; 63.7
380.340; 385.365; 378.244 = 0.011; 75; 68.7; 81.4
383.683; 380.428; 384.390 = 0.035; 36.4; 77.5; 60.5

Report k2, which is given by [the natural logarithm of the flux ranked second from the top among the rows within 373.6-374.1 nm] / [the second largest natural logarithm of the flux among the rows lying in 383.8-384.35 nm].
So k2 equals 1.03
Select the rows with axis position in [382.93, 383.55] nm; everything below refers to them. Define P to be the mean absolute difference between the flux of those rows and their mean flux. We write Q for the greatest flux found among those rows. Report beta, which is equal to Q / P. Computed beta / 18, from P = 2.5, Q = 44.5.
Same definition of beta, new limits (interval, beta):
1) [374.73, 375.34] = 10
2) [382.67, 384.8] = 8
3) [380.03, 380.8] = 17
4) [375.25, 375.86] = 24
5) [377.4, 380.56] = 13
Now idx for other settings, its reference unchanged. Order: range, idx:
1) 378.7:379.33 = 378.854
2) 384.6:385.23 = 384.656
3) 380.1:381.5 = 380.165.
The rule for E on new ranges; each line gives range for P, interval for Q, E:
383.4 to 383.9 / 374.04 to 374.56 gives 0.04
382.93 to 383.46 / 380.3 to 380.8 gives 0.04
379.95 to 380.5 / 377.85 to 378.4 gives 0.02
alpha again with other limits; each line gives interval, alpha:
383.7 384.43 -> 44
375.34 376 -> 64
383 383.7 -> 39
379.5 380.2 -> 59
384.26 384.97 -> 66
